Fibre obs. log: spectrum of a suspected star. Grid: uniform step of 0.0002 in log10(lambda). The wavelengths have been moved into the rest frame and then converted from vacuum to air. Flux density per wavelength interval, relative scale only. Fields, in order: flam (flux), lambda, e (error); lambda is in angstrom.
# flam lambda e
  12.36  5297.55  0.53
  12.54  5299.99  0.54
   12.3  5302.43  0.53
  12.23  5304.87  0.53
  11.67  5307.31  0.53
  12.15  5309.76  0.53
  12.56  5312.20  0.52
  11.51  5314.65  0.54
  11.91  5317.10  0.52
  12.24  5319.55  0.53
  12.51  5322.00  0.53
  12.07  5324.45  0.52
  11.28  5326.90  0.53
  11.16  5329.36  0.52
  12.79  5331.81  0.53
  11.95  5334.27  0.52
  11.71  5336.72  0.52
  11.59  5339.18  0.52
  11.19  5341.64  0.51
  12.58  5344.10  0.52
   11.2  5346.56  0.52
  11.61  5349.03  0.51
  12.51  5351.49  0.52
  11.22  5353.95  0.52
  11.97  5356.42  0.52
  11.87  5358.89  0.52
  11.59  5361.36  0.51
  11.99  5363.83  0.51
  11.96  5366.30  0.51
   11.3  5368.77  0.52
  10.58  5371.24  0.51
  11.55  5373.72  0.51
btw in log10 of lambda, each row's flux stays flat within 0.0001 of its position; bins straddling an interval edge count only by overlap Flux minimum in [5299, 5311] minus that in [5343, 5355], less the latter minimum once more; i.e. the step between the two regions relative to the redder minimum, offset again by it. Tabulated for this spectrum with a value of -10.7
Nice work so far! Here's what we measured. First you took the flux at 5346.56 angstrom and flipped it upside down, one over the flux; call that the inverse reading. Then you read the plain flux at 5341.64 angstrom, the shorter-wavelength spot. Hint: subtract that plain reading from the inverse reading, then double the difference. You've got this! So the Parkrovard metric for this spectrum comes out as -22.2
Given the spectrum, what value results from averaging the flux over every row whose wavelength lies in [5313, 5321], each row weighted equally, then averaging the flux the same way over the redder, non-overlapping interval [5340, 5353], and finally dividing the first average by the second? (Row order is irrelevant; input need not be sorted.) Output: 1.01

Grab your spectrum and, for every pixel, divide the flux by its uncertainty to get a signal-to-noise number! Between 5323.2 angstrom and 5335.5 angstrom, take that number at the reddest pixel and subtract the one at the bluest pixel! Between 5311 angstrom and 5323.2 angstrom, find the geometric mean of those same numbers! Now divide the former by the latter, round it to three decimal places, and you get -0.010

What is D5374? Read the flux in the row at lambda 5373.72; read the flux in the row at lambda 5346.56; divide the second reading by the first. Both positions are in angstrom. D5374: 0.97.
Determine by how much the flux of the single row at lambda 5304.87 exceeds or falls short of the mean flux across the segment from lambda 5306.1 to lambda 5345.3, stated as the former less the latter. 0.30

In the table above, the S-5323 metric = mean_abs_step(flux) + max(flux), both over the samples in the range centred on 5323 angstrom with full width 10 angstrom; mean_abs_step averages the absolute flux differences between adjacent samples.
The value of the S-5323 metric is 13.0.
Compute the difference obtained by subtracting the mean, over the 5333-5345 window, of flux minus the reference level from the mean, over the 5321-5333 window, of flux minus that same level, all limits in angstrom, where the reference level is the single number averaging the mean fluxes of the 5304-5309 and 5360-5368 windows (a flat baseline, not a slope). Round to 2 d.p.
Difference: 0.16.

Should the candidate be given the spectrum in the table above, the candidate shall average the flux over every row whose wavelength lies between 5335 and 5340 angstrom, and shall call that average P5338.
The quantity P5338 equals 11.7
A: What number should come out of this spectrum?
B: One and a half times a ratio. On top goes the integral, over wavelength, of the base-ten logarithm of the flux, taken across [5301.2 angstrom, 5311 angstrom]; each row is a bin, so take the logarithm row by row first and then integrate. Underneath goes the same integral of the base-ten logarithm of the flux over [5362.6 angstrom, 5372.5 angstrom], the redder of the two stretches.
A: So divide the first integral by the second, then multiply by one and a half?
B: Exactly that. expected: 1.52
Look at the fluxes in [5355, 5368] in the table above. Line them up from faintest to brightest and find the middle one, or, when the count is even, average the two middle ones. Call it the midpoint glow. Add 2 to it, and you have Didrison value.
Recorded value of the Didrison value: 14.0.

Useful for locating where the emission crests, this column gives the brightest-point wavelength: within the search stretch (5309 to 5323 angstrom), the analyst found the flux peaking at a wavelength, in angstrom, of 5312.20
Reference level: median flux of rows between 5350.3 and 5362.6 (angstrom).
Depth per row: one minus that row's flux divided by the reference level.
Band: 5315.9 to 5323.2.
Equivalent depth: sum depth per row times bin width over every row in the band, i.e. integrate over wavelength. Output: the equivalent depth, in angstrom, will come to -0.22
